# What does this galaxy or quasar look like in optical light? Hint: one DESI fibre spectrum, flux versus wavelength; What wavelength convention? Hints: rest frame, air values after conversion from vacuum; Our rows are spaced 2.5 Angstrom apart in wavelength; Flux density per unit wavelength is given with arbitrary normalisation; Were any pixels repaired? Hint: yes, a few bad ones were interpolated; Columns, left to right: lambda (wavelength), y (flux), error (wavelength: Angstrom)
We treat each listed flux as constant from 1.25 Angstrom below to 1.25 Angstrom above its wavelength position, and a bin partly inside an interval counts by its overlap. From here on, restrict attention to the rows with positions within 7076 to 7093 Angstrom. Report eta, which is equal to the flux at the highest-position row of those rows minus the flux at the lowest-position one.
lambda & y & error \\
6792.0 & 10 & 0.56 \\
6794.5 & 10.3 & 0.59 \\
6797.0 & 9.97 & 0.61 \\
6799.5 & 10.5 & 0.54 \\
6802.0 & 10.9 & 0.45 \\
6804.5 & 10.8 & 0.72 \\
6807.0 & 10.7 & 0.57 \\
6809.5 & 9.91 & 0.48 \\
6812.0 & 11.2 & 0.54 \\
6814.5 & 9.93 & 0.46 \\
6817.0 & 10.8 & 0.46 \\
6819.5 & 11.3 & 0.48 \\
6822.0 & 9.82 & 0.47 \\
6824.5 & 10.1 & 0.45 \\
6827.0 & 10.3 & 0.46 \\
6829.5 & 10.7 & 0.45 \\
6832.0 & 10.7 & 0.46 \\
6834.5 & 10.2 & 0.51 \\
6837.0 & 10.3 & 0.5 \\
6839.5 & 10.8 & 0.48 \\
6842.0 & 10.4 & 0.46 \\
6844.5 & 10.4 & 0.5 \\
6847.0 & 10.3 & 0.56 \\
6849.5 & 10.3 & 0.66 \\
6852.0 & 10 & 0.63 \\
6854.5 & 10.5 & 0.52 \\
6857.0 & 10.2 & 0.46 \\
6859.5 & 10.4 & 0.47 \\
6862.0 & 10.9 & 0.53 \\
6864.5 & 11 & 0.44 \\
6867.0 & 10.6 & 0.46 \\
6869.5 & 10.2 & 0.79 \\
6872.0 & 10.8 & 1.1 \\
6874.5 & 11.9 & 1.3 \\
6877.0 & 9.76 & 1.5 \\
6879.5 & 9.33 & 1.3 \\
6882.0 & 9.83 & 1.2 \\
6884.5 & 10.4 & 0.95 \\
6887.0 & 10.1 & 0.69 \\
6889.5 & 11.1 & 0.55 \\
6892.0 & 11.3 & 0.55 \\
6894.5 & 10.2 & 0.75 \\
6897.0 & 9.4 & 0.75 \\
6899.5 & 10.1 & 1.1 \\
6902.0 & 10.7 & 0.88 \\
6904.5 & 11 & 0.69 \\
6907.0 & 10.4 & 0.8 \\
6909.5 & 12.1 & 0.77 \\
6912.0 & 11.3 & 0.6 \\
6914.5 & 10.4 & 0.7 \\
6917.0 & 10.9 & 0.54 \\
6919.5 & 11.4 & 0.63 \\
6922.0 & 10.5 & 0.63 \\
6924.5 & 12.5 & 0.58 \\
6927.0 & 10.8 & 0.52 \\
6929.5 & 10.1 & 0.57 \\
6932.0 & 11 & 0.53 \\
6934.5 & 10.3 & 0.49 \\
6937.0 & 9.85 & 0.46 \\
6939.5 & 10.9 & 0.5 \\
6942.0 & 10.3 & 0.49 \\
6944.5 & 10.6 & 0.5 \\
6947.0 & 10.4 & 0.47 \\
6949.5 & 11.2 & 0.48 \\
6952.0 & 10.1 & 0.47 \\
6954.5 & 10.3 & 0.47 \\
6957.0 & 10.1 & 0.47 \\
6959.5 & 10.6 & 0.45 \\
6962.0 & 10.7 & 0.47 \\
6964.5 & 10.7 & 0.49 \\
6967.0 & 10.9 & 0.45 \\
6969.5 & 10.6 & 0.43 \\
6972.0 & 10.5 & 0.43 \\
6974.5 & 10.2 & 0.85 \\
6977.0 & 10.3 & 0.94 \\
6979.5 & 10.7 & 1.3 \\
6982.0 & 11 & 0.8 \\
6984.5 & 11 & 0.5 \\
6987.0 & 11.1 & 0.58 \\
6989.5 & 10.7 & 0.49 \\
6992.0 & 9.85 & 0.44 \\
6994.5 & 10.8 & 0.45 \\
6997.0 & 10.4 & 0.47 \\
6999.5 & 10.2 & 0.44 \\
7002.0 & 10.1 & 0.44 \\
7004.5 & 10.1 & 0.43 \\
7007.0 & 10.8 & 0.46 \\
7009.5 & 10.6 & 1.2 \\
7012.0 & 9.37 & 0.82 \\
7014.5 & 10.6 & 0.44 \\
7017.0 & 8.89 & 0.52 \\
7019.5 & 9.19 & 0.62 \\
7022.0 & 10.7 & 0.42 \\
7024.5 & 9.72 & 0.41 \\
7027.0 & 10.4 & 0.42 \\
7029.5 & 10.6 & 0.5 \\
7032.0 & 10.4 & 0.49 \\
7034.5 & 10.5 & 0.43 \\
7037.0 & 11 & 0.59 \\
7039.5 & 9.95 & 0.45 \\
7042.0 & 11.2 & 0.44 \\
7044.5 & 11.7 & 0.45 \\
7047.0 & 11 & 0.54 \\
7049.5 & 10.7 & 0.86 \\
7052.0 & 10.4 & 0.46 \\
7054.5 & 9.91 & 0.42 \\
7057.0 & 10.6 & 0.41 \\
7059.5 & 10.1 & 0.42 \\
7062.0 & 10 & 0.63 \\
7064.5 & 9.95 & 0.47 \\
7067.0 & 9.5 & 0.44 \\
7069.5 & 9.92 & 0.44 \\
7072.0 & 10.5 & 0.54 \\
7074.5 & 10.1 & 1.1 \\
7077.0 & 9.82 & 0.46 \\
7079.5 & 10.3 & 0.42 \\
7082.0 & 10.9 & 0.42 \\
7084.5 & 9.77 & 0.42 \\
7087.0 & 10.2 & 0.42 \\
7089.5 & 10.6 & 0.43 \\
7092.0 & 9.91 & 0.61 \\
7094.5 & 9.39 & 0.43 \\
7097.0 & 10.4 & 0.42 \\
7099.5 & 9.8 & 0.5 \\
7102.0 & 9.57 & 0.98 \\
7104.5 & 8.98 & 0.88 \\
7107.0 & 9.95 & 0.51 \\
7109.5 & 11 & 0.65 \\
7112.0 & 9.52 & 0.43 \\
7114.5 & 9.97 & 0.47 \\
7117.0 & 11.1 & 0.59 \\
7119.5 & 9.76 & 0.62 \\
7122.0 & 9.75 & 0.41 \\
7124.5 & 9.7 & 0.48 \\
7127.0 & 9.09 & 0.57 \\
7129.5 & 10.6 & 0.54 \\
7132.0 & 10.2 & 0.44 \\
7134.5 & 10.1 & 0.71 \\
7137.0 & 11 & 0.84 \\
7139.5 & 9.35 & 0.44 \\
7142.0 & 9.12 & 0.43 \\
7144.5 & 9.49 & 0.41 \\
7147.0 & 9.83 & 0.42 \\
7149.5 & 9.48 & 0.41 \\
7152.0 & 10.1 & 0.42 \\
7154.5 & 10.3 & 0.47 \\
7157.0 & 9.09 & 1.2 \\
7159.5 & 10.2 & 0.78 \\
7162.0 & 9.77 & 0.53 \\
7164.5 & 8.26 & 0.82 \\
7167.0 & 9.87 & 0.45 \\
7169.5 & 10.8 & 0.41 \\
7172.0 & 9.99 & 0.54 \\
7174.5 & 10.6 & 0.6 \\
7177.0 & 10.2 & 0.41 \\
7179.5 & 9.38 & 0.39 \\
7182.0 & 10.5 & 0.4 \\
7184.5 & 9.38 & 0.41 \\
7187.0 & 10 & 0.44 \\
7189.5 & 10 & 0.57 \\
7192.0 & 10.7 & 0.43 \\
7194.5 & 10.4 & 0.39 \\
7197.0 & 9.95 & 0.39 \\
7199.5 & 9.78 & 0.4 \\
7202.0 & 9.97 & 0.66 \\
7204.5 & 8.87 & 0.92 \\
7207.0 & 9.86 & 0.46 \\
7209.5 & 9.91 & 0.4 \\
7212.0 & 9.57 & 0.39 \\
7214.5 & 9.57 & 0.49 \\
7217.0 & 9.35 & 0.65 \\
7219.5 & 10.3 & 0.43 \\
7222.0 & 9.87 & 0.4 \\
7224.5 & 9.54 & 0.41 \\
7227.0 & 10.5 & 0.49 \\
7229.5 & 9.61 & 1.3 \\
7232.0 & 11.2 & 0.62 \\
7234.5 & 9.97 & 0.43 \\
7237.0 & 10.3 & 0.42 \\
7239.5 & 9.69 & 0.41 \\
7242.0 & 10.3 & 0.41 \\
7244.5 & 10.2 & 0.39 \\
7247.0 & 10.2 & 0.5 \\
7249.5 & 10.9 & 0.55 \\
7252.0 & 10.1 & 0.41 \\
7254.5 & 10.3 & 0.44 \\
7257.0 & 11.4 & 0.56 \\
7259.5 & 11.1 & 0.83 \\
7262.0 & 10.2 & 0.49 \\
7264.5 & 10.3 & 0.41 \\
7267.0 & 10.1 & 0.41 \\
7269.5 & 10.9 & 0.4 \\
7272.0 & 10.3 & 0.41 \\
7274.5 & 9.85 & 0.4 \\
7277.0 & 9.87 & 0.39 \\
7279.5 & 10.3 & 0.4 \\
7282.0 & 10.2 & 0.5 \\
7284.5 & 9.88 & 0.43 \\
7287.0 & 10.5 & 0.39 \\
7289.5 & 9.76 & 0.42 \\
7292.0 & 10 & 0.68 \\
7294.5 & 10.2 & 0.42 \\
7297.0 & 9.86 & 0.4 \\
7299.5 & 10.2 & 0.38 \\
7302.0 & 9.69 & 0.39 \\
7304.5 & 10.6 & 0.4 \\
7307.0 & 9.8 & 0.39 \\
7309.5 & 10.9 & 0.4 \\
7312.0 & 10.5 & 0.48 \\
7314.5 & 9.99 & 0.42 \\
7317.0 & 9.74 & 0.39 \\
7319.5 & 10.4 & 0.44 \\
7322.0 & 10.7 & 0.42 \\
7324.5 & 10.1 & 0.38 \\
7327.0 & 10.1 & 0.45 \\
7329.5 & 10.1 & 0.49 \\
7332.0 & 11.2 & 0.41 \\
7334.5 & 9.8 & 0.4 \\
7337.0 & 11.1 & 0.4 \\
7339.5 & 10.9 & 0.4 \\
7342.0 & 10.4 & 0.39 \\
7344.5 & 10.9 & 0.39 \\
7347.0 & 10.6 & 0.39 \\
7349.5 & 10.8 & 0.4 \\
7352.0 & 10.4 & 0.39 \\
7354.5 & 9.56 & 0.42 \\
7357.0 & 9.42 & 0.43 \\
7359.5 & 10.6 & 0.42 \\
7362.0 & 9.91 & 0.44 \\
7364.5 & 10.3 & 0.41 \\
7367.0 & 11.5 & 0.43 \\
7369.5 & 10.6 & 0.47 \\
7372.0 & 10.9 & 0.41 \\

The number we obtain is 0.1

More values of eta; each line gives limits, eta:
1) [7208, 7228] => 0.6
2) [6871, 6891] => 0.3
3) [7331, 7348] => -0.6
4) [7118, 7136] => 0.3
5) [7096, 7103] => -0.8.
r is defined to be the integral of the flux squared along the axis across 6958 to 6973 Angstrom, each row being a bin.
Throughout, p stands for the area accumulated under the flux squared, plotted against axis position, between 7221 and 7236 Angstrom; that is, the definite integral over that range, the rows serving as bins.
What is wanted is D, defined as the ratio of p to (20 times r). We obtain 0.045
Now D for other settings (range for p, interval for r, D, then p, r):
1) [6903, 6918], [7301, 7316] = 0.058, 1824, 1578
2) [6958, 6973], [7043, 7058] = 0.049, 1705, 1731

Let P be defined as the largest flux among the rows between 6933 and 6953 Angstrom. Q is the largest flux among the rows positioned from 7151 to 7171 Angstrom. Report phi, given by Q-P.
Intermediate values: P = 11.2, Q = 10.8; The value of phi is -0.40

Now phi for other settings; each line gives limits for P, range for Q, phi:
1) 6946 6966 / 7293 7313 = -0.30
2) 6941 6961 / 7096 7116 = -0.20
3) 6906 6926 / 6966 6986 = -1.50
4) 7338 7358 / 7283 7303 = -0.40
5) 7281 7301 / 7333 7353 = 0.60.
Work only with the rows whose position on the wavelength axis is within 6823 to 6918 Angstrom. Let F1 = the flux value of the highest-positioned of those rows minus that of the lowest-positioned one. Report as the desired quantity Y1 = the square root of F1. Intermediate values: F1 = 0.8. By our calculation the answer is 0.89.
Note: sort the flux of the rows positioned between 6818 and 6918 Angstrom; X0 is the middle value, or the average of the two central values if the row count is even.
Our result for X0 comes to 10.4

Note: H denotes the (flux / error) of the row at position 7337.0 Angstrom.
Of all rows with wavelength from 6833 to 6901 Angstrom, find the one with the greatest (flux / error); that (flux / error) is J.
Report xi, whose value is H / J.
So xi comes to 1.1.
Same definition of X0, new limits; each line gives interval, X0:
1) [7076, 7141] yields 9.9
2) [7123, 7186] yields 9.9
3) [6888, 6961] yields 10.6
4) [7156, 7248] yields 10.0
